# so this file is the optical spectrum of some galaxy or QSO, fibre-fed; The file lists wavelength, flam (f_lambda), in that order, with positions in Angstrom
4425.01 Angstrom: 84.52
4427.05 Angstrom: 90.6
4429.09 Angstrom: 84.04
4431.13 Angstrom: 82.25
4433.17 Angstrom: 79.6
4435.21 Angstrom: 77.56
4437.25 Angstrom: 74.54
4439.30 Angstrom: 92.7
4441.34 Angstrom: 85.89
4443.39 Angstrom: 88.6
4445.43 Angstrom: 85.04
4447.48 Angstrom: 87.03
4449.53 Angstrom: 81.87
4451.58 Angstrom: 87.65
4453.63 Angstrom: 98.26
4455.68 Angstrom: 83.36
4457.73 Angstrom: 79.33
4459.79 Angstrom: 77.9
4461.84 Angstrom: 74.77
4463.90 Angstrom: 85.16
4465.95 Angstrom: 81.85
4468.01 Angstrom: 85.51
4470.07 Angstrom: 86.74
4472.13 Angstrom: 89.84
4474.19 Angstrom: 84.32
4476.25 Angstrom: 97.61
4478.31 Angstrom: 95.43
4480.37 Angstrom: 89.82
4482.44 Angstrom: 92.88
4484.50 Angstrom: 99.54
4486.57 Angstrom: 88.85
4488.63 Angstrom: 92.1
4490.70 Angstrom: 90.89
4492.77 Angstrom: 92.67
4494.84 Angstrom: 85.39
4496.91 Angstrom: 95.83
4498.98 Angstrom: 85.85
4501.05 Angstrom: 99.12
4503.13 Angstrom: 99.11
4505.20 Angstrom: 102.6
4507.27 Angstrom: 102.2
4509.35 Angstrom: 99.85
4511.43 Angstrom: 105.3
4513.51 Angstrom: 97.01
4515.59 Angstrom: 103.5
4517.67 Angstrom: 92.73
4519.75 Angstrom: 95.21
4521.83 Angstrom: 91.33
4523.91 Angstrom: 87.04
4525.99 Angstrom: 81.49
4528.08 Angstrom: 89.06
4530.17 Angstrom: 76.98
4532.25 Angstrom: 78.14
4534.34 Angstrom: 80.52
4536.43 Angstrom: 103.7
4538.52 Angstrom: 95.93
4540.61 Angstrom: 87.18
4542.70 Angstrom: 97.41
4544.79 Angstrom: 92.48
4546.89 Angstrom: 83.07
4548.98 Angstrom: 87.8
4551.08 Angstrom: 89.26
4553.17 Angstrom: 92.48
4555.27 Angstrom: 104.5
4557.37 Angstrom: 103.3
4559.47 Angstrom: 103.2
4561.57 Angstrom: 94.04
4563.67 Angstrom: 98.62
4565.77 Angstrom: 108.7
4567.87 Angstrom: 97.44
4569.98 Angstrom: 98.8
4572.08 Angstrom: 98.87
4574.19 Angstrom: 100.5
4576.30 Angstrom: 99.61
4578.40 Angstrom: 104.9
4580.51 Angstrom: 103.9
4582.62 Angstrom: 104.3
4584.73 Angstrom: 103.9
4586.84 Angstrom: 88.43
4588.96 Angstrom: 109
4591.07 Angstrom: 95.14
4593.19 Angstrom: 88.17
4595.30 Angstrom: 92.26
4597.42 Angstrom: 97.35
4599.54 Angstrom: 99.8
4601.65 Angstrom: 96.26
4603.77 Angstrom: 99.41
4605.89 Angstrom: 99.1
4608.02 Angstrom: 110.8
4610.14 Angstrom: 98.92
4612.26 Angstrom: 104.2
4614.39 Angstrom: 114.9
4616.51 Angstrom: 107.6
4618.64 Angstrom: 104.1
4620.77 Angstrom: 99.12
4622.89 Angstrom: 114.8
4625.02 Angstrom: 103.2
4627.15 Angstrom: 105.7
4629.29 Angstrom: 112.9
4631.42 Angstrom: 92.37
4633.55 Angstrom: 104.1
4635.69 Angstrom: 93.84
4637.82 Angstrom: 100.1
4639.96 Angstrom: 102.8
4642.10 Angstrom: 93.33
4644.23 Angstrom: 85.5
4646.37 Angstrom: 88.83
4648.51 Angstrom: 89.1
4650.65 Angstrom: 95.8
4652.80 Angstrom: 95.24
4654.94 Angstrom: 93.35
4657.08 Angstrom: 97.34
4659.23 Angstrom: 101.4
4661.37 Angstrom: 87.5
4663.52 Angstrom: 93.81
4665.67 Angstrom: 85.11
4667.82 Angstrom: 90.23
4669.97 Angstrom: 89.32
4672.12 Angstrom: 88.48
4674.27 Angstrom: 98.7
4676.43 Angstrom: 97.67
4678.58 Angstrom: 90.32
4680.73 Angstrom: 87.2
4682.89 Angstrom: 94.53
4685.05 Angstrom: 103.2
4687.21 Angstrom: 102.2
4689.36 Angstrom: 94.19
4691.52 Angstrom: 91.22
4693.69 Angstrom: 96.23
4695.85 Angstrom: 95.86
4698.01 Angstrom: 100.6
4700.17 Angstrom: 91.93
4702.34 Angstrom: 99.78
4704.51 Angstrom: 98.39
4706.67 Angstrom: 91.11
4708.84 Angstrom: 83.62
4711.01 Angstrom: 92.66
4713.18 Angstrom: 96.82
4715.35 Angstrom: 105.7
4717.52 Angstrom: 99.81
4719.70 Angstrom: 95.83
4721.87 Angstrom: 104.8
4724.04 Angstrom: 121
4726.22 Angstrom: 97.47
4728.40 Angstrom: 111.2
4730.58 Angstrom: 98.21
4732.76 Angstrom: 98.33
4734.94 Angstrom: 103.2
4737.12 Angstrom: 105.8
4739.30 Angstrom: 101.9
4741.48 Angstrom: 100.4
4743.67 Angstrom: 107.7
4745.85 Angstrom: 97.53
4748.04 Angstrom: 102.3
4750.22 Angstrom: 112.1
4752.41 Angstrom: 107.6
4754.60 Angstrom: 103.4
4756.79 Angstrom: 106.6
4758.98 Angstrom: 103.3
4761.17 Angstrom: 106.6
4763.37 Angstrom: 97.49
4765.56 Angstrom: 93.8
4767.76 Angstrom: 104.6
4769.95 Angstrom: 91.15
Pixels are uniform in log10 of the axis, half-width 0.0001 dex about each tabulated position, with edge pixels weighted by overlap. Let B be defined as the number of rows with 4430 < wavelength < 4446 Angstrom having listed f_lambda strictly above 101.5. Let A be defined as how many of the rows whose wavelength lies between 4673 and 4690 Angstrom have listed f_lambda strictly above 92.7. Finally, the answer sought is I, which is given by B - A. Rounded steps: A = 6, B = 0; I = -6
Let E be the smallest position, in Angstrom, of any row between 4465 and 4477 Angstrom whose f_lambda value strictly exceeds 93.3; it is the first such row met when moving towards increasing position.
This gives 4476.25 Angstrom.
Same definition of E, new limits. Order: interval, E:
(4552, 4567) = 4555.27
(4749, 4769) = 4750.22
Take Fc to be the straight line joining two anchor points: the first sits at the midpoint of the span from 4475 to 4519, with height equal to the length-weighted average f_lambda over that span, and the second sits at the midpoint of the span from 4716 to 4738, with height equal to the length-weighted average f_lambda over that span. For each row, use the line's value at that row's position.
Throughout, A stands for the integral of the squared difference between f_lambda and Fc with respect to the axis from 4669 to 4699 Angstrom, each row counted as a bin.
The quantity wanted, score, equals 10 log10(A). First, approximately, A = 2212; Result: 33.4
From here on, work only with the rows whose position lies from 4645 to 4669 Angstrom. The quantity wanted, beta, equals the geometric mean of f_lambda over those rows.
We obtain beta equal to 92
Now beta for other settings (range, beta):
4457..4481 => 85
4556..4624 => 101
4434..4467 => 84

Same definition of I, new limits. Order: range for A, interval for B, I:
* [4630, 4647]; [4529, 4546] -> -4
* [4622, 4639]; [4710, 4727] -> -4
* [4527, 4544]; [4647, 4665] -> -3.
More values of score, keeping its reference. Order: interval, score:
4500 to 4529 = 31.5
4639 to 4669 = 34.6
